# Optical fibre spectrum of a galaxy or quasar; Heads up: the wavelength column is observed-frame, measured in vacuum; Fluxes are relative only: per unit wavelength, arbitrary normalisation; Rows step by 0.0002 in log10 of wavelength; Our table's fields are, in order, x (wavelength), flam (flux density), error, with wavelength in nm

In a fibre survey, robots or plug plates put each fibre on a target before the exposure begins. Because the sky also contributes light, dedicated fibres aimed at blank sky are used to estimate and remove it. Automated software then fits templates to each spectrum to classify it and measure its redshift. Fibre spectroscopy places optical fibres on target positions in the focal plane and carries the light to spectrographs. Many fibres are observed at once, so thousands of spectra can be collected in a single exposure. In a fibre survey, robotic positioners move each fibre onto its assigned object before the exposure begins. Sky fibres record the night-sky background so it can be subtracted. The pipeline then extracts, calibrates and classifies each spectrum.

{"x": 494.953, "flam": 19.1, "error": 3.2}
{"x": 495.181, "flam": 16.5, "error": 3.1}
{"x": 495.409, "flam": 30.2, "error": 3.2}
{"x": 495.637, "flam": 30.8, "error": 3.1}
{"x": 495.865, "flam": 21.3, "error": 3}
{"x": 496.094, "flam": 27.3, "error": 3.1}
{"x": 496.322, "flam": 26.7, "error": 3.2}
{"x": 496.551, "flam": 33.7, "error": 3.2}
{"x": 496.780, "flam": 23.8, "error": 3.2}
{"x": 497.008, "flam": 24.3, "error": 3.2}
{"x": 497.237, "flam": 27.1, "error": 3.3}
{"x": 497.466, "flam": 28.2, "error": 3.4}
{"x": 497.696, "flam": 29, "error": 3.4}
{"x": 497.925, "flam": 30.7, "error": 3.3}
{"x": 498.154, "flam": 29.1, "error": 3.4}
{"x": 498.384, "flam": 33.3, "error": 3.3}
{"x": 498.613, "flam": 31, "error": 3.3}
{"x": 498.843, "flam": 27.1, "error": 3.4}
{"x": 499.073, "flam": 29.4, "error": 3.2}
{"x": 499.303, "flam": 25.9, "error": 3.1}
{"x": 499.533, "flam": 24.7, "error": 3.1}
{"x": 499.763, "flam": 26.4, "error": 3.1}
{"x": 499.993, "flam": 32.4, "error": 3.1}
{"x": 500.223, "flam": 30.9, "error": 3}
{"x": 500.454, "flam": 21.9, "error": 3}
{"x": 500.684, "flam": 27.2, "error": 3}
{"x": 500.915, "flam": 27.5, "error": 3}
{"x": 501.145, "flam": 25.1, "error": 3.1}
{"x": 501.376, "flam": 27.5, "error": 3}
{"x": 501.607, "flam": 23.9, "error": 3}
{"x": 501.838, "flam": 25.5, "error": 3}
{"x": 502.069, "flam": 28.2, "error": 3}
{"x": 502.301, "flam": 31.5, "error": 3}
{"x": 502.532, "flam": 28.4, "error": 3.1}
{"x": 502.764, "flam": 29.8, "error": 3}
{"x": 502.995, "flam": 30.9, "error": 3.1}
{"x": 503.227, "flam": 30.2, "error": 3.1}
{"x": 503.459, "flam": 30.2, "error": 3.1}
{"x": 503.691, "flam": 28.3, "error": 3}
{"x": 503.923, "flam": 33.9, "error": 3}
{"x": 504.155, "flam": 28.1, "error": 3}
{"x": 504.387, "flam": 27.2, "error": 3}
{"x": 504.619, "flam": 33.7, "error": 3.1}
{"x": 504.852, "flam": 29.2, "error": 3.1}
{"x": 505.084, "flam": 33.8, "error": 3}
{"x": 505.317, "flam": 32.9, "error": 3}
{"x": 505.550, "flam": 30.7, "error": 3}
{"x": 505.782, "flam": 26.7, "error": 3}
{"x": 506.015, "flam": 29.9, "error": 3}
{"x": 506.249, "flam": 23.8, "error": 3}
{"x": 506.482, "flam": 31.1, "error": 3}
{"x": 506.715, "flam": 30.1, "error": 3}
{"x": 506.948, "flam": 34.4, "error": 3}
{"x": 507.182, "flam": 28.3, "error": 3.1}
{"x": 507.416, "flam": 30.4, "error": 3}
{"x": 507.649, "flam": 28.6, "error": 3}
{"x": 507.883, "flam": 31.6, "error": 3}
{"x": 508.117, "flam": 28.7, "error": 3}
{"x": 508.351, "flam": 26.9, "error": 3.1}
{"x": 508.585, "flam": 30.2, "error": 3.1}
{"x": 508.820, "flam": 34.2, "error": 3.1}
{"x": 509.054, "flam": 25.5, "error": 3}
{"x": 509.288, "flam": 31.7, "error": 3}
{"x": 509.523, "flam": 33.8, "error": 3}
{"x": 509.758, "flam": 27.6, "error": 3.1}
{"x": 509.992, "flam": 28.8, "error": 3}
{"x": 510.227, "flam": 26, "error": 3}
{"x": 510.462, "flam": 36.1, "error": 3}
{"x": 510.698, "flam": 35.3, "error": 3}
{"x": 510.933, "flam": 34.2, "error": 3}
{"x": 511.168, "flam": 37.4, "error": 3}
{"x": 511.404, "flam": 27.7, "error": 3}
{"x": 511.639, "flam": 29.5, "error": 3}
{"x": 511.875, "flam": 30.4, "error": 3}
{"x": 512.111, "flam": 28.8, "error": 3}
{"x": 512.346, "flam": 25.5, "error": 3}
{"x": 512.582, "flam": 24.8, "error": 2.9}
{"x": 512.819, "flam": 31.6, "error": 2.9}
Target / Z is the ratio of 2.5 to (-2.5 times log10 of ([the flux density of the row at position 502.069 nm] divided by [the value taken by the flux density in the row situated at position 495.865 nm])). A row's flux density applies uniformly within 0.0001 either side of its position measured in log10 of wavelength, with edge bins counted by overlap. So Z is -8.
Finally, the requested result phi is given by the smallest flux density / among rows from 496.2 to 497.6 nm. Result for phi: 23.8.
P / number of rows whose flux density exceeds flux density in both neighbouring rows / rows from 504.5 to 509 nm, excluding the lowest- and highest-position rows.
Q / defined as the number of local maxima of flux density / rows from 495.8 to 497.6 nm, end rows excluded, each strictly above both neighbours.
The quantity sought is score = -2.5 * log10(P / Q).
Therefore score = -1.2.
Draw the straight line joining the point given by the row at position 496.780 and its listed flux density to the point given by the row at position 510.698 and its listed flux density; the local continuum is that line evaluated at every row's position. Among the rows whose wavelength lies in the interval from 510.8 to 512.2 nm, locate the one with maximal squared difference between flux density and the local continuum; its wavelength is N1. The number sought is 511.404 nm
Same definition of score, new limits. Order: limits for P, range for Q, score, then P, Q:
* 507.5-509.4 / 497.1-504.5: 1.6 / 2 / 9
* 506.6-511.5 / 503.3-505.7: -1.1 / 8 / 3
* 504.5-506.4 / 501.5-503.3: 0.0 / 2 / 2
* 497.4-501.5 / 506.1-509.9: 0.2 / 5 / 6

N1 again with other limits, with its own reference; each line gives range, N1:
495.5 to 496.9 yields 496.551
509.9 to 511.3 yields 510.227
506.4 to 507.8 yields 507.649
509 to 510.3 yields 510.227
